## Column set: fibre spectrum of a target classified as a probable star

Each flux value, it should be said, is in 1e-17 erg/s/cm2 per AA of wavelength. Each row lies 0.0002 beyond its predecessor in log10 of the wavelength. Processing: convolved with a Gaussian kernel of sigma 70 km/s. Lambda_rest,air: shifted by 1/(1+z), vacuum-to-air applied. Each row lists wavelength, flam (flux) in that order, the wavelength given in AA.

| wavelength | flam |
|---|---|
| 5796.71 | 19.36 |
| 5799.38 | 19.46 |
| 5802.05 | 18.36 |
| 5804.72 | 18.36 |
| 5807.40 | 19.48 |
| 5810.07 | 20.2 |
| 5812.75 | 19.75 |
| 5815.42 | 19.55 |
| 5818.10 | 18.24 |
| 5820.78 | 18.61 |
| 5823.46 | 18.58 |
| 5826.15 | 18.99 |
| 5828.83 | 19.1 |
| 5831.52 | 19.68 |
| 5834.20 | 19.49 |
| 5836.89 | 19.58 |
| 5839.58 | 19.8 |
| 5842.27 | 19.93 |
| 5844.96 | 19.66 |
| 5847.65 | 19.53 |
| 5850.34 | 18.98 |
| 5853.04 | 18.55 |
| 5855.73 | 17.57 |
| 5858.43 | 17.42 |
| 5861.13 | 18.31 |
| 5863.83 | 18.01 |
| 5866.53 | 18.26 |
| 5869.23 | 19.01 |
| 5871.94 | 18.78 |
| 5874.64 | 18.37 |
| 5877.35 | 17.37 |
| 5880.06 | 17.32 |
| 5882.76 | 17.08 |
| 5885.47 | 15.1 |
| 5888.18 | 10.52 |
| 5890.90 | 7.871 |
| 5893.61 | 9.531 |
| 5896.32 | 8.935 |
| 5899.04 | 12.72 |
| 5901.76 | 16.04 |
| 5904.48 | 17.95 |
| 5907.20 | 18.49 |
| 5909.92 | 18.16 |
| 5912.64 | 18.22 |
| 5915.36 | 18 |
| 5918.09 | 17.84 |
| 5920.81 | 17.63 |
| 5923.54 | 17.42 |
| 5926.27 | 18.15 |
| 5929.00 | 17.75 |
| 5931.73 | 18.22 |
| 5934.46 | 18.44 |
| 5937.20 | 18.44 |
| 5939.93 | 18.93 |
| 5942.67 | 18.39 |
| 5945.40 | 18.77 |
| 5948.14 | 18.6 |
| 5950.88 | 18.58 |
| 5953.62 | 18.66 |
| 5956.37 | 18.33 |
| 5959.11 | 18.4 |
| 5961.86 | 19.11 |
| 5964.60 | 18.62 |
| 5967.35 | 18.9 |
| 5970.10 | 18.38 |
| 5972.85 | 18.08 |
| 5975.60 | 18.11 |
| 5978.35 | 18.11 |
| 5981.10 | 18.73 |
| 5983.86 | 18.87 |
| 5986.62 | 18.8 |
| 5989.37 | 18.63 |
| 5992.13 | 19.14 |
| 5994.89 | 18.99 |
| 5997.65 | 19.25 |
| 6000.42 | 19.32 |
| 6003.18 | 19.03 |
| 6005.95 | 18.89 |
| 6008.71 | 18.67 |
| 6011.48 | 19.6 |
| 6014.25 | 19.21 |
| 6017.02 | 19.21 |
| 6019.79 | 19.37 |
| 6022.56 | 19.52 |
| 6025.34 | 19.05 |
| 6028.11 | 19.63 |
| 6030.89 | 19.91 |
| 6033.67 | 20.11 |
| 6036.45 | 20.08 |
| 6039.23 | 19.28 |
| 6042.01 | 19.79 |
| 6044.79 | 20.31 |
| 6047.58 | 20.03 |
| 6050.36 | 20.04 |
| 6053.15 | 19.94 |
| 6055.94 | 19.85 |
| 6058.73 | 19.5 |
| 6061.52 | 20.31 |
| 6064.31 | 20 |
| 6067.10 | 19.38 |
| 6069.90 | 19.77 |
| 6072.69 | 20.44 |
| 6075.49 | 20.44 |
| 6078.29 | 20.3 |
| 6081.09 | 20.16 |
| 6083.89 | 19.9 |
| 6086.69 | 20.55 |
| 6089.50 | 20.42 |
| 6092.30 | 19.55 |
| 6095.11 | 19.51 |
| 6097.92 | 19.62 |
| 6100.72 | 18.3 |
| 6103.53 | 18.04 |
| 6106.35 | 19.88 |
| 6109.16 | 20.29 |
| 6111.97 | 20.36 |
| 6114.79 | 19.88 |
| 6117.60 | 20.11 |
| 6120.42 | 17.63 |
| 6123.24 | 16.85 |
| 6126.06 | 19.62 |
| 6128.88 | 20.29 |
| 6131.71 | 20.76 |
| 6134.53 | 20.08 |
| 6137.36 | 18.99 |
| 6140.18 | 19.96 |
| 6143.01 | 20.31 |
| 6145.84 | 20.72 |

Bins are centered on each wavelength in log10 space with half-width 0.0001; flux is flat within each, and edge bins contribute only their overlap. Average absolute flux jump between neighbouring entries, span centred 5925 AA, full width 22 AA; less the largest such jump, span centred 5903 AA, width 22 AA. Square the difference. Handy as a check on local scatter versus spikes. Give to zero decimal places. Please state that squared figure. 12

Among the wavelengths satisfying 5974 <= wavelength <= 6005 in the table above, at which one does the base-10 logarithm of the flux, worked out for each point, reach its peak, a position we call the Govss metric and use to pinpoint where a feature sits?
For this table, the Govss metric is 6000.42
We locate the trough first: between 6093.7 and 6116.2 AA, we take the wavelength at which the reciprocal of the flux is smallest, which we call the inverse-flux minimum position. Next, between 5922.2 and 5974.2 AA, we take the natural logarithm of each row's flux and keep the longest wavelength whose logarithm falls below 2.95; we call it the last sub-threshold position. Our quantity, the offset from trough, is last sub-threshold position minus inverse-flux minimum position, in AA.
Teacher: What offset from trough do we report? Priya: -139.1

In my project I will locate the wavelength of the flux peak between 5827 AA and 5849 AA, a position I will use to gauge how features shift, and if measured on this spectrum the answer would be 5842.27 AA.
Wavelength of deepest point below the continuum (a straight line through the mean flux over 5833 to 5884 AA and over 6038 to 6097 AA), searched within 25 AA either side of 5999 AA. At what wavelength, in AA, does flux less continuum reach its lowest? 5978.35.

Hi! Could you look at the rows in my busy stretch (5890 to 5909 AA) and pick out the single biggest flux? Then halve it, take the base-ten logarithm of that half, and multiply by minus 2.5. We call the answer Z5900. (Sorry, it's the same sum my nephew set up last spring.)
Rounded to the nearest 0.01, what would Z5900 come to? -2.41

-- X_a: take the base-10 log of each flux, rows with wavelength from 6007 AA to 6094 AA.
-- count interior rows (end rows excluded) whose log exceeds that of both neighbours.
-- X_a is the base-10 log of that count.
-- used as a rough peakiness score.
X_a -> 0.85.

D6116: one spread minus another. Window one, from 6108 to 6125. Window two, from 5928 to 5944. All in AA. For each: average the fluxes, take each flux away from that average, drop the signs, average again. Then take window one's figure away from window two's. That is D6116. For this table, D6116 -1.0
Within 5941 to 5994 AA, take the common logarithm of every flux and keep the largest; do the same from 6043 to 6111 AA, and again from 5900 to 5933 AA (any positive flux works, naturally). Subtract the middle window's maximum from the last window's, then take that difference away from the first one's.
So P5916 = 1.328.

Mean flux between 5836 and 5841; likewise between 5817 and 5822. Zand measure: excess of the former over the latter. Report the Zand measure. 1.3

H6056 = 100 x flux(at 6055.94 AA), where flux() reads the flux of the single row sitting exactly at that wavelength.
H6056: 1985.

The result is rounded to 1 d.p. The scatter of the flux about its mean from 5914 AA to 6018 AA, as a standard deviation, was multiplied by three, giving 1.5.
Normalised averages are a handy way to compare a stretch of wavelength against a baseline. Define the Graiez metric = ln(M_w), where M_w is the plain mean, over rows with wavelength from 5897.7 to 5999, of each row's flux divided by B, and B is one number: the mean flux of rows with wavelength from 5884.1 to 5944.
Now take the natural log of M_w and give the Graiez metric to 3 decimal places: 0.127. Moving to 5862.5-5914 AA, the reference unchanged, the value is -0.023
